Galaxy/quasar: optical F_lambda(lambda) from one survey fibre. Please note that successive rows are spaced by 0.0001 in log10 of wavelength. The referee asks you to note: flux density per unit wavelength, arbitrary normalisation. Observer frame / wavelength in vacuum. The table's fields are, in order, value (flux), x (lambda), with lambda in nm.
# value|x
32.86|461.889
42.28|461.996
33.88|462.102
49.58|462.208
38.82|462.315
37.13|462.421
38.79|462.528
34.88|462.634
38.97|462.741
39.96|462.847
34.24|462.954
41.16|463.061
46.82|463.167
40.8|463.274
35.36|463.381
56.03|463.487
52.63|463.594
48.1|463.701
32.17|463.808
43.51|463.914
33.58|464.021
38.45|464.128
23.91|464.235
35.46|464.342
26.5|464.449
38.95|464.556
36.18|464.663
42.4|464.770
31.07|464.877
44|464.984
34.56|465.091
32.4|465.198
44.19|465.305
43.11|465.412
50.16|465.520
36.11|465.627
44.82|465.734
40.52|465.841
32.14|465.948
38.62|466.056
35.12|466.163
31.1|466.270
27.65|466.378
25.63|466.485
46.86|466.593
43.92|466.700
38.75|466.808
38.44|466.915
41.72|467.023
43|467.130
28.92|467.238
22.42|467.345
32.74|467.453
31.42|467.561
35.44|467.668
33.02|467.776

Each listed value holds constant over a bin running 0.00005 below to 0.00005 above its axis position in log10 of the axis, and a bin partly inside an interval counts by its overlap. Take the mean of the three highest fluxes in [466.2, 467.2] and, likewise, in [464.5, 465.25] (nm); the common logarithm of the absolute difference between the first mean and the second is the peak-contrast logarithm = 0.45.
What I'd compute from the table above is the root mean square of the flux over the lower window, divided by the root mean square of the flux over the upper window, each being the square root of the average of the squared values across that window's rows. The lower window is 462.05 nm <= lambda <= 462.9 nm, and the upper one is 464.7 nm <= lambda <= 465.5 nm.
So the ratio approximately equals 1.00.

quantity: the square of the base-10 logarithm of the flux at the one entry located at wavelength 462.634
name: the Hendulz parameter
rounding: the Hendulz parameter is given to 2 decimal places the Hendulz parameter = 2.38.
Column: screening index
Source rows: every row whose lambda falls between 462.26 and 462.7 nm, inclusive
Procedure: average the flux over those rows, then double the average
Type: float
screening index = 75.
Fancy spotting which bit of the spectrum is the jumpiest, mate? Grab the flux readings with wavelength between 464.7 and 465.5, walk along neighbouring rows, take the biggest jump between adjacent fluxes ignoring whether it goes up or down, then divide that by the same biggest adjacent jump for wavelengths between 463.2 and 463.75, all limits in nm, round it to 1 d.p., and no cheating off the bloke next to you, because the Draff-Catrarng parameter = 0.6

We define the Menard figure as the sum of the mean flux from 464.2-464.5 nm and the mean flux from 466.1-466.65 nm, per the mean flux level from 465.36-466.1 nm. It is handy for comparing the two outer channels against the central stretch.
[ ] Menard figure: 1.5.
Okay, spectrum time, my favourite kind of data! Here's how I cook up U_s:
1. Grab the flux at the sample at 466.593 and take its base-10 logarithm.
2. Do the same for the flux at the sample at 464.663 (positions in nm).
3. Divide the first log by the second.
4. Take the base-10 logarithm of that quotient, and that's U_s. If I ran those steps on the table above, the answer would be 0.030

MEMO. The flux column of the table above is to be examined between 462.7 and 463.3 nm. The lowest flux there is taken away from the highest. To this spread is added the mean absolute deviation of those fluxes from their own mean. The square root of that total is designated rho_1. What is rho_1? 3.9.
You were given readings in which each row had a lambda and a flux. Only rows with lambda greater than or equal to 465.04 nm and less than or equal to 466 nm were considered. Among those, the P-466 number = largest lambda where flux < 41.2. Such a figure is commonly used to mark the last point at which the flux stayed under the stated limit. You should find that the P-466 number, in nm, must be 465.948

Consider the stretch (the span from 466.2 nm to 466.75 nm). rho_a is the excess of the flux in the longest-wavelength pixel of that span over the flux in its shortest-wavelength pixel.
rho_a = 13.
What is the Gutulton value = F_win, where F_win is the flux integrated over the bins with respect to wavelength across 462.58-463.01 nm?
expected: 16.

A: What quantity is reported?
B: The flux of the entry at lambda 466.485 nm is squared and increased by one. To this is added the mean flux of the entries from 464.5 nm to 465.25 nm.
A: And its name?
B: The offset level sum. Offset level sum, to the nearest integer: 695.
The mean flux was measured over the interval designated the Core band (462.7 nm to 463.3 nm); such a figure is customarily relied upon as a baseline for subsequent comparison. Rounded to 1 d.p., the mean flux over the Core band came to 40.3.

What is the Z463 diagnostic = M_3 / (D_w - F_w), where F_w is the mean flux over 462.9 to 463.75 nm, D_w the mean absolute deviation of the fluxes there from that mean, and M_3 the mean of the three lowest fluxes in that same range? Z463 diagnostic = -0.97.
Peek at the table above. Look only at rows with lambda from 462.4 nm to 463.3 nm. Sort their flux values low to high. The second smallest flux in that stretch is 34.88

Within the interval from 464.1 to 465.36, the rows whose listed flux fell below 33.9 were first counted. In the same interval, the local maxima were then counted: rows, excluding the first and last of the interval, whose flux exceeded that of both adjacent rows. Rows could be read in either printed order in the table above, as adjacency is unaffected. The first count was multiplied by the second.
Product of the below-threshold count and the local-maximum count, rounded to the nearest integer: 16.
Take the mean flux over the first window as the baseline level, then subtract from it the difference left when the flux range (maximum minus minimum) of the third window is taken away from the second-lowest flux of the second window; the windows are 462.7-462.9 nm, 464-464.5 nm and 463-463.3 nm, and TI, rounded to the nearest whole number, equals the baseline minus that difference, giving 19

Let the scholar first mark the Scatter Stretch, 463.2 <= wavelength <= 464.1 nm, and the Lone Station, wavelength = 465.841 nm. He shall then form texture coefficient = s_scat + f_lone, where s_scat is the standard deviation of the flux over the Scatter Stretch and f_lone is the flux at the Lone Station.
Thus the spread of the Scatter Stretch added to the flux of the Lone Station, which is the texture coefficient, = 49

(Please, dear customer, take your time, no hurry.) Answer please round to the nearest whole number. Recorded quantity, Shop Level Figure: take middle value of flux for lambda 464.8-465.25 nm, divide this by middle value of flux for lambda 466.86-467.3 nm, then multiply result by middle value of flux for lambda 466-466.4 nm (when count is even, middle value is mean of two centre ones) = 28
